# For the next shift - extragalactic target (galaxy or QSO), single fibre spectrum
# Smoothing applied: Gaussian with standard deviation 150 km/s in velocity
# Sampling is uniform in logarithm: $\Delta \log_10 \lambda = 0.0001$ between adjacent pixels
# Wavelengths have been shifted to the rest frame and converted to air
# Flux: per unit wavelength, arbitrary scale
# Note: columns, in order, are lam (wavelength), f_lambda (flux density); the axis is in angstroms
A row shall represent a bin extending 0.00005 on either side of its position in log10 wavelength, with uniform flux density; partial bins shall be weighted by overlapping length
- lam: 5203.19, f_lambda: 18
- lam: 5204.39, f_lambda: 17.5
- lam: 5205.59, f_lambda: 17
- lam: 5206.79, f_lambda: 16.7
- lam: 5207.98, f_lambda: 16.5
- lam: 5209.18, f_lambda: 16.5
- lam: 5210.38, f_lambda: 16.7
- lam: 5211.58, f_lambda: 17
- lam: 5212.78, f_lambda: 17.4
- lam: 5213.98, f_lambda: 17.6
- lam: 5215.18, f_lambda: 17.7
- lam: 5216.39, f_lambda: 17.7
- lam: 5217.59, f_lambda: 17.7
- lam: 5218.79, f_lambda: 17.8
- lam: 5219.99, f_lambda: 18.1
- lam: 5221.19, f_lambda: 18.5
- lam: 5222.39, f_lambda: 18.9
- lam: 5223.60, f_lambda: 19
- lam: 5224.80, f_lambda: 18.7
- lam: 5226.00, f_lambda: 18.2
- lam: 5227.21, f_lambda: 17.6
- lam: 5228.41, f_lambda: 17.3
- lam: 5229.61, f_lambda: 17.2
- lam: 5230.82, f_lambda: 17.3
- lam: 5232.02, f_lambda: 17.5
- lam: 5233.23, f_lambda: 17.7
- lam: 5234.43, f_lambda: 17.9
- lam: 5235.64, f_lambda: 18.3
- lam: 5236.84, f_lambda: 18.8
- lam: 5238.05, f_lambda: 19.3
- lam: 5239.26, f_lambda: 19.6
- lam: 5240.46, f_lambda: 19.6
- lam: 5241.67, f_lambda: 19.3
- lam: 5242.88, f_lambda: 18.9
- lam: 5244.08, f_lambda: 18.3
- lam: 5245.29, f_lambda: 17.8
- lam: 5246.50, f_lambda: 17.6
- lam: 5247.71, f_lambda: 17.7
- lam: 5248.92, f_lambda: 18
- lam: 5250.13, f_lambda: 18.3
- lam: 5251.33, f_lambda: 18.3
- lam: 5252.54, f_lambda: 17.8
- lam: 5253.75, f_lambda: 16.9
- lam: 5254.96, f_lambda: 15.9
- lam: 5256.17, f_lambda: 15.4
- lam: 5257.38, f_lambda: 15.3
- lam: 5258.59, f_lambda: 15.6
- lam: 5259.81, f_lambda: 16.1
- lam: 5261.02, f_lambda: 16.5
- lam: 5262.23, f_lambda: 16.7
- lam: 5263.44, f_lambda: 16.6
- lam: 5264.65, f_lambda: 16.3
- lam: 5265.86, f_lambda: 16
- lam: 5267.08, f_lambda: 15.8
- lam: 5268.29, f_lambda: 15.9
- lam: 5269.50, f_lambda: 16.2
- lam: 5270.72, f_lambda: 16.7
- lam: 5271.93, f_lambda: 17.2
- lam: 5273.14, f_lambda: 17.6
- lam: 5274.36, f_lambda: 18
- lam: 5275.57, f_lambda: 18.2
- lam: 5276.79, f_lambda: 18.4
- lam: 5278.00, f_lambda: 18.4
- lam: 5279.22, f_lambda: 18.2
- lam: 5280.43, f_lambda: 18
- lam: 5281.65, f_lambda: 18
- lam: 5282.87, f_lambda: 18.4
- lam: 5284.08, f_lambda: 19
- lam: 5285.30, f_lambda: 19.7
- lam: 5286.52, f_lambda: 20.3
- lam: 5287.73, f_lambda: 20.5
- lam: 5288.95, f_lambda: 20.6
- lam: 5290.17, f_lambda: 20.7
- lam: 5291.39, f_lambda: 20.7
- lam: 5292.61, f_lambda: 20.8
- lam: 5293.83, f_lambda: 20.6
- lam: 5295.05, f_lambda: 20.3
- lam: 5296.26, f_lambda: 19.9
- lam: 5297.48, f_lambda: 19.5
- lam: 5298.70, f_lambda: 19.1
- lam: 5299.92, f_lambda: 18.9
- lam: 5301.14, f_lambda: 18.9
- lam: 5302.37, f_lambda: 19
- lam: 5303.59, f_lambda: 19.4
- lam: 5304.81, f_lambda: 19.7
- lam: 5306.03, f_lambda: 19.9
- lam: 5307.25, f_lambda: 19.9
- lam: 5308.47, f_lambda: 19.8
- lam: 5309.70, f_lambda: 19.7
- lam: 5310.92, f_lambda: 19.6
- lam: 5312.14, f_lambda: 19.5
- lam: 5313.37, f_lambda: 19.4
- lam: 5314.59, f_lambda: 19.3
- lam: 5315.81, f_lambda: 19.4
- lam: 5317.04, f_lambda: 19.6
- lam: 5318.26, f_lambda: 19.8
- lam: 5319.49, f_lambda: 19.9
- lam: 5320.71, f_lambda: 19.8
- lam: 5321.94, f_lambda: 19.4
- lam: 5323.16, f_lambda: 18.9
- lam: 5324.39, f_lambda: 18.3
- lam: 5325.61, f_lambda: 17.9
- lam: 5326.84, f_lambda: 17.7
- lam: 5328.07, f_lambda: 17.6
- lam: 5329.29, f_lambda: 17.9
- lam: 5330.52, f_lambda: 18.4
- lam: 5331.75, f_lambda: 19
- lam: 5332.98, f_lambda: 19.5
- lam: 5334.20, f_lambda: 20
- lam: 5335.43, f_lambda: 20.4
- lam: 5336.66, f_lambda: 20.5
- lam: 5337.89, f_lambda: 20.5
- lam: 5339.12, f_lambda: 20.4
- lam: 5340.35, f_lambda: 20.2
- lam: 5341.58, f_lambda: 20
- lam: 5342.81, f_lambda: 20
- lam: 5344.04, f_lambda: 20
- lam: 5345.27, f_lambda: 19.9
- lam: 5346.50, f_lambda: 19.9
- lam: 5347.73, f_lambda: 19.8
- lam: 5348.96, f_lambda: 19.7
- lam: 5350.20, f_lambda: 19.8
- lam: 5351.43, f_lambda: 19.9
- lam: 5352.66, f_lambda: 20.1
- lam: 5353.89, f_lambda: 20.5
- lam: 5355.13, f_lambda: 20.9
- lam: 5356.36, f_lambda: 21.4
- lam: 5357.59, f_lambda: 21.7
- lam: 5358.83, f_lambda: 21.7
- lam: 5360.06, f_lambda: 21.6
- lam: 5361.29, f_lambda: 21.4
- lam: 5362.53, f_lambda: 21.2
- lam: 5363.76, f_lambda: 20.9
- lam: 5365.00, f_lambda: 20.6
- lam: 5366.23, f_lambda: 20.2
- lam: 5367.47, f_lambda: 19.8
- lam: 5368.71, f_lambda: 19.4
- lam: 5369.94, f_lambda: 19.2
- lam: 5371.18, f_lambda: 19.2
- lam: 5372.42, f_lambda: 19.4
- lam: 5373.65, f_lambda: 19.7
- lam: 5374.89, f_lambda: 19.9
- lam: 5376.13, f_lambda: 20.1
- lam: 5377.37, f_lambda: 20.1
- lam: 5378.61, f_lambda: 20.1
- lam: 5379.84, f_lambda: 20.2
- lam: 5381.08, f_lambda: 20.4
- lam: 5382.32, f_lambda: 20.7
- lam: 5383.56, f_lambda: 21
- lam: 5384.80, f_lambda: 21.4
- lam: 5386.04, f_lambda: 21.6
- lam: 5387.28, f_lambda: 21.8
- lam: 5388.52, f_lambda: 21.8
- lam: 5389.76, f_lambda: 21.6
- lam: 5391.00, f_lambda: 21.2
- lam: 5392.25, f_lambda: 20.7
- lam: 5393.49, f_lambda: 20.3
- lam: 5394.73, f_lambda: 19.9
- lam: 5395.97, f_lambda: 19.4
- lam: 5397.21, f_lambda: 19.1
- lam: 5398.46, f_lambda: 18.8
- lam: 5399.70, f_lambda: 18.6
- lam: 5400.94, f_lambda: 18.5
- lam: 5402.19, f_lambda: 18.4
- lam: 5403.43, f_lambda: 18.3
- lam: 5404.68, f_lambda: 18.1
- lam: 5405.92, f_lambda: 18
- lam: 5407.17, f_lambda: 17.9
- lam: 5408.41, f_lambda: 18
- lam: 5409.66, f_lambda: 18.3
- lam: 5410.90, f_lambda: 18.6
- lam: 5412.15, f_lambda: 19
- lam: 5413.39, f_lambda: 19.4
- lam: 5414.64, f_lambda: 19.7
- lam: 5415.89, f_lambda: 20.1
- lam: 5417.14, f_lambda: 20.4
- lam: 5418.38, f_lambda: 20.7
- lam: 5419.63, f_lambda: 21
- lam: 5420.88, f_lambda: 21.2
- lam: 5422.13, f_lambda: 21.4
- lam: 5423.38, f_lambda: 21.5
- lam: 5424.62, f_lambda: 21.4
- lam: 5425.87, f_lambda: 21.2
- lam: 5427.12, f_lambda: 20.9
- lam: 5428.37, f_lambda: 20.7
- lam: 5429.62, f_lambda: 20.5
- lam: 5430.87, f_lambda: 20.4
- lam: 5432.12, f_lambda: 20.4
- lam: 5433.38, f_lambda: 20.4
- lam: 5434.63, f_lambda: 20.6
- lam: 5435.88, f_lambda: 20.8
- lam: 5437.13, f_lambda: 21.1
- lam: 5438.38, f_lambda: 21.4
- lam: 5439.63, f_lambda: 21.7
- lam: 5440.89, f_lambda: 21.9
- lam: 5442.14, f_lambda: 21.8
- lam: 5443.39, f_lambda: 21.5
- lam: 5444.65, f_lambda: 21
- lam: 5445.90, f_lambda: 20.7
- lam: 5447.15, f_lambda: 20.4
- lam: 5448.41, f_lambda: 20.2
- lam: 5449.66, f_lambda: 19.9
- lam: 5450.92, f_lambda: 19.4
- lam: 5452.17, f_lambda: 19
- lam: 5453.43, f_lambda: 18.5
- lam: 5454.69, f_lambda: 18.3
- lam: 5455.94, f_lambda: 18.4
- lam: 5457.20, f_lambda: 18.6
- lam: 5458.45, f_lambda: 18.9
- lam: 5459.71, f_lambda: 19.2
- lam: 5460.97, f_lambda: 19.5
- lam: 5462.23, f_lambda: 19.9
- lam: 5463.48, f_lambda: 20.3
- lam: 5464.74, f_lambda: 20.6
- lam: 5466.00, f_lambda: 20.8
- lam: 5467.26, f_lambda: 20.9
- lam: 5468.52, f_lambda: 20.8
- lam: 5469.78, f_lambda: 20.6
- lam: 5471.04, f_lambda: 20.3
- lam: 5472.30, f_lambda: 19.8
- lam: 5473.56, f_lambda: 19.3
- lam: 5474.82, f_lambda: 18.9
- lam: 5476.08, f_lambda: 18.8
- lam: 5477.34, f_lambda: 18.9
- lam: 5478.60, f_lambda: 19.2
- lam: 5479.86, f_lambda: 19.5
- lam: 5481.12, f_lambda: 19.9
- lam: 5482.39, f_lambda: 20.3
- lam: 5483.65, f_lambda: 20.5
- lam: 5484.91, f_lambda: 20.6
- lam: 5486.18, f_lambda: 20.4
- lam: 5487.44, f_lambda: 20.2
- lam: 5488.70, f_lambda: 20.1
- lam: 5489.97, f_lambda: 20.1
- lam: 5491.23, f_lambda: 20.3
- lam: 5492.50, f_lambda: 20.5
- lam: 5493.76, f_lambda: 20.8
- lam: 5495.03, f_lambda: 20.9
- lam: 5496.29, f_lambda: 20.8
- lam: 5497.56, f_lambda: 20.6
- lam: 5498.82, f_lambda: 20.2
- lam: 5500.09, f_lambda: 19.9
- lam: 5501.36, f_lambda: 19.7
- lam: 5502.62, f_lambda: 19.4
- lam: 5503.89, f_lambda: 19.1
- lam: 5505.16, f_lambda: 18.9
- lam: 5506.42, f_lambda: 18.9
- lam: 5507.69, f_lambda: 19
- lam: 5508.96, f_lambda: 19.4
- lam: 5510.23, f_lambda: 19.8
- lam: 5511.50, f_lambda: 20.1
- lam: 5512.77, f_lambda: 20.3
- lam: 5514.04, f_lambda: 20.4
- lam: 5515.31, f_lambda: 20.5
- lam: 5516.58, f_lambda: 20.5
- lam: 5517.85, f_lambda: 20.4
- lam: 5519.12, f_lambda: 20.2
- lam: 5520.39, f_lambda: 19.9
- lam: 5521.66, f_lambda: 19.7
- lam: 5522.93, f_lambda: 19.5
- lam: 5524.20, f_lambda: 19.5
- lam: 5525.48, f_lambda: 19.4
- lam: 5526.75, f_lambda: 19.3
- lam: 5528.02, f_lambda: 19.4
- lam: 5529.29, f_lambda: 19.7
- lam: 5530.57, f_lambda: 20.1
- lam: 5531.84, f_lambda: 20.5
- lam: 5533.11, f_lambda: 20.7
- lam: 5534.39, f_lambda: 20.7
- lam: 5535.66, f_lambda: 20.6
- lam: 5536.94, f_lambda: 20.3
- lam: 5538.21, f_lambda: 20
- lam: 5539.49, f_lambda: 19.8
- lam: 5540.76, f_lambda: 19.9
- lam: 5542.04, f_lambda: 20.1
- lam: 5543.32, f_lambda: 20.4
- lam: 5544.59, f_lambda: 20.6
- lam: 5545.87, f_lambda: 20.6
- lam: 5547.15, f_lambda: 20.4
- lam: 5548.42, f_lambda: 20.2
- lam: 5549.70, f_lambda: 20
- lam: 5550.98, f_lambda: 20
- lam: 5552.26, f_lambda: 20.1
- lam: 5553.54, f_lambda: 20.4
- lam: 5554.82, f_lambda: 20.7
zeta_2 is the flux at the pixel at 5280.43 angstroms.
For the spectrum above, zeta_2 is 18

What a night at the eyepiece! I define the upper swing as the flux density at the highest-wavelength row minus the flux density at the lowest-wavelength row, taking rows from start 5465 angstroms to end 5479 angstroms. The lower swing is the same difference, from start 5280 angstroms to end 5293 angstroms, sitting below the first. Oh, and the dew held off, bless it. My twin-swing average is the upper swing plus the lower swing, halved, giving 0.6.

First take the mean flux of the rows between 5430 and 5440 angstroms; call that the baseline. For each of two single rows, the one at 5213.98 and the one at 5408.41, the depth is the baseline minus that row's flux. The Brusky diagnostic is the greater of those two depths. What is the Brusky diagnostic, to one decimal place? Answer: 3.2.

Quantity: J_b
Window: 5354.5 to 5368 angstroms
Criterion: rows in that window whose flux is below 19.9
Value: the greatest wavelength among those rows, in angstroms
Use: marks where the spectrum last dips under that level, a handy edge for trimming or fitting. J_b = 5367.47 angstroms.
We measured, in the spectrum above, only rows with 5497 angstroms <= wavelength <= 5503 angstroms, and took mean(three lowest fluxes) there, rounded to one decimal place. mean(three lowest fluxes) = 19.7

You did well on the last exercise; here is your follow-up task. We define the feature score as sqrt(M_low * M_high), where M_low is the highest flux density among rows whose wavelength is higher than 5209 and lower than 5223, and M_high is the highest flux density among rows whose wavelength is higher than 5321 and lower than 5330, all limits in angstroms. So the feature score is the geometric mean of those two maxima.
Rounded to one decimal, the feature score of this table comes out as 19.1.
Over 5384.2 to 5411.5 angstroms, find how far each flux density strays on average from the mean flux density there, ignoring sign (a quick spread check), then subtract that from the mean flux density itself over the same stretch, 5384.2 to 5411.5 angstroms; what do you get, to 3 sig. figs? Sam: 18.3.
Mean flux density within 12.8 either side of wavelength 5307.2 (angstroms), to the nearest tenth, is 19.5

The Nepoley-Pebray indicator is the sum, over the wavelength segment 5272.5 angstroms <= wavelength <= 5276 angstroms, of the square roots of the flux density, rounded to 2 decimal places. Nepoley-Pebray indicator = 12.70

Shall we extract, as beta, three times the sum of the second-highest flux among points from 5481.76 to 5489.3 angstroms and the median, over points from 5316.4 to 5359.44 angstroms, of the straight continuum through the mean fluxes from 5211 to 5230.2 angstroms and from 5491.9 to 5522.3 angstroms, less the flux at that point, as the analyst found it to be 58.0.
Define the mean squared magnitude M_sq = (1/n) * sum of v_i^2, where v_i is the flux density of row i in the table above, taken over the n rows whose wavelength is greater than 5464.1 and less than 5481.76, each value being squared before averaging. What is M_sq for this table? 396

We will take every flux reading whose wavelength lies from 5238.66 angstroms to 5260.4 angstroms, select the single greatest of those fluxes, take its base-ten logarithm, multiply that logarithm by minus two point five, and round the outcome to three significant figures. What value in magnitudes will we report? -3.23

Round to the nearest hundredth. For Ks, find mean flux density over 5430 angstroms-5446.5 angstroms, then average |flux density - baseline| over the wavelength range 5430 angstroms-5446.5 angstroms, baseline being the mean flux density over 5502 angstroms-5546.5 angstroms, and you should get 1.12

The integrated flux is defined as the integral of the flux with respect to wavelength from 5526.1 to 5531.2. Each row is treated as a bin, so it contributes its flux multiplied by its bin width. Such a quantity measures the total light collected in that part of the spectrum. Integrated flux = 100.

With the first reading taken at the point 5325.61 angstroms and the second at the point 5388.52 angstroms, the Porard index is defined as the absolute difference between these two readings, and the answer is 3.9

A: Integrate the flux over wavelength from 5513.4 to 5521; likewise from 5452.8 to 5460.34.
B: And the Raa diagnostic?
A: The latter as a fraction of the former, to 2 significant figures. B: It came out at 0.91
